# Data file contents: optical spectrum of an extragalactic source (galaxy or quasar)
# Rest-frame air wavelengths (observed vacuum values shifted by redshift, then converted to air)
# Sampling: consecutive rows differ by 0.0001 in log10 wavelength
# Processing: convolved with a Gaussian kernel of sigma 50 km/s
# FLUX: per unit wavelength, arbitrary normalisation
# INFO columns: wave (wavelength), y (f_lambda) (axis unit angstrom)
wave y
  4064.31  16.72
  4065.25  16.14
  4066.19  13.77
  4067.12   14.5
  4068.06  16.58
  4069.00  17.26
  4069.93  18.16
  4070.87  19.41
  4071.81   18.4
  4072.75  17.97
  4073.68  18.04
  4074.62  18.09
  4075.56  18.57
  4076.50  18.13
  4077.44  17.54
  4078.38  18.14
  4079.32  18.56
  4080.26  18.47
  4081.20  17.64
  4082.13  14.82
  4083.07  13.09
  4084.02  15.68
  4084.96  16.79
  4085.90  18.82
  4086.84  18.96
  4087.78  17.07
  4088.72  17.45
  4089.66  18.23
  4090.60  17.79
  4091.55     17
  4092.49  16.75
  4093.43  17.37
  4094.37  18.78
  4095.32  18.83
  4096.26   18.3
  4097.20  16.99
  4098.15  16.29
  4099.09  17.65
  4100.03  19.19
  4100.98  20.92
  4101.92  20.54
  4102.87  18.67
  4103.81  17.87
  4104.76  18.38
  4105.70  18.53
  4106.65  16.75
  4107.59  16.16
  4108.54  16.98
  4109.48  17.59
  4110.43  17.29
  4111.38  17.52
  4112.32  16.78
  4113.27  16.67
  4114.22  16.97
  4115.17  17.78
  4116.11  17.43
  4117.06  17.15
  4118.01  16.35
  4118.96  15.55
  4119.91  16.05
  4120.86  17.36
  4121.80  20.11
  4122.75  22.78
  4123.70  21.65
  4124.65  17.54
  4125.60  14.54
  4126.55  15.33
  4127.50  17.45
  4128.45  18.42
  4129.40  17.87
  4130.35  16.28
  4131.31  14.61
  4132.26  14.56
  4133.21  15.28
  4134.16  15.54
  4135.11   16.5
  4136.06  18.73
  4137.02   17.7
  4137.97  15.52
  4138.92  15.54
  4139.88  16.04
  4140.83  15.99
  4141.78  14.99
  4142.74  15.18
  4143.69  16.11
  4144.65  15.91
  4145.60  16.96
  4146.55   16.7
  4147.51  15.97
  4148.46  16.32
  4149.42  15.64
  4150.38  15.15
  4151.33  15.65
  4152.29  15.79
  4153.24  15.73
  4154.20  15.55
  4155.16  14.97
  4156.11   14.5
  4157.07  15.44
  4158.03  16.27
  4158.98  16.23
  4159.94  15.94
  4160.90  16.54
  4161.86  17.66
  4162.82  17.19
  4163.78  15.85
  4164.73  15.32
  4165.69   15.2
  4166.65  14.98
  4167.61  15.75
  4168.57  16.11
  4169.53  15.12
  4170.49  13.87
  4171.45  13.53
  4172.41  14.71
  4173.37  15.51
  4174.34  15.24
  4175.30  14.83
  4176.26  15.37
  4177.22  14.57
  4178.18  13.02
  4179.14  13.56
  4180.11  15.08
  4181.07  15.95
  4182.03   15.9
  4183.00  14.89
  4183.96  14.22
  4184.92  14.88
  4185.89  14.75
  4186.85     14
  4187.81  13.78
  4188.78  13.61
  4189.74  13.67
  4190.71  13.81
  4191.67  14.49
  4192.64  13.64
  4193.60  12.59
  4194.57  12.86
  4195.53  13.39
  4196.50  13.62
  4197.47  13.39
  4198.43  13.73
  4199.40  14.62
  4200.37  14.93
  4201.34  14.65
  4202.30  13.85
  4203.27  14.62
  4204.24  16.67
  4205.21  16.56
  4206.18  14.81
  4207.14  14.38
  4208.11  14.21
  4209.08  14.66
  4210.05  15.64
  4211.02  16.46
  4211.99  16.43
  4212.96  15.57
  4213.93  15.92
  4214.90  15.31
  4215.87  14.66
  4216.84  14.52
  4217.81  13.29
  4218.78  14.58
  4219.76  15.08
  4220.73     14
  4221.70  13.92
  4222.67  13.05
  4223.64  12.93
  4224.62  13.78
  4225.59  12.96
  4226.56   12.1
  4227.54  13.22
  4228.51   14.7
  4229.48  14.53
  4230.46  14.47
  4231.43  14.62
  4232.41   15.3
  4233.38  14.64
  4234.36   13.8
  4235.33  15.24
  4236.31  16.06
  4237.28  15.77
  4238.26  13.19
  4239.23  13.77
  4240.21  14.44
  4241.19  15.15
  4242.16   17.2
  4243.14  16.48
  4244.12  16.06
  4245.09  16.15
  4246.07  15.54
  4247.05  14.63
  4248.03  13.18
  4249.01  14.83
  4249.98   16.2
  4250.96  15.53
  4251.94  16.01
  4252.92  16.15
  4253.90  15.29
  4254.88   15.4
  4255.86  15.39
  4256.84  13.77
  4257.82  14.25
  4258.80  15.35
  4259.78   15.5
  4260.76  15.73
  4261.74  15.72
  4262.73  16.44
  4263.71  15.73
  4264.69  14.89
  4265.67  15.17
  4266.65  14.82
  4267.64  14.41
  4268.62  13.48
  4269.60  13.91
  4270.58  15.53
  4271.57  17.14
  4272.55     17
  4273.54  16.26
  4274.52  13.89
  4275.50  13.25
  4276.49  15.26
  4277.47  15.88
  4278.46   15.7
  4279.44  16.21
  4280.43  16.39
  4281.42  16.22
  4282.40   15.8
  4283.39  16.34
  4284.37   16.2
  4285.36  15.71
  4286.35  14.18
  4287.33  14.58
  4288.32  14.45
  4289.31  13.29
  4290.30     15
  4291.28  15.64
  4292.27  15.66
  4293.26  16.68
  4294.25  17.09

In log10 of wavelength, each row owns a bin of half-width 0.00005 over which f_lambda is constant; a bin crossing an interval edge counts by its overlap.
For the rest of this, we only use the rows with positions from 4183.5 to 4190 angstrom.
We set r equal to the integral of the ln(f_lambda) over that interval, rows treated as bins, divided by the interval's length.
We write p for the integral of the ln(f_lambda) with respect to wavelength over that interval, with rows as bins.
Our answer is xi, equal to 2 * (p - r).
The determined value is 29.2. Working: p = 17.2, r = 2.65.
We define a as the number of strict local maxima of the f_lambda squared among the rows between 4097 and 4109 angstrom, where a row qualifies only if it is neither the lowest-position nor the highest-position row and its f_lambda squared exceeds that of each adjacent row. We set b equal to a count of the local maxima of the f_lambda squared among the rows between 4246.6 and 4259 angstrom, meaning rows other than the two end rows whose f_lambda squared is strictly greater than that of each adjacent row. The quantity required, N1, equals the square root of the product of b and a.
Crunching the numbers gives 2.4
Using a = 2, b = 3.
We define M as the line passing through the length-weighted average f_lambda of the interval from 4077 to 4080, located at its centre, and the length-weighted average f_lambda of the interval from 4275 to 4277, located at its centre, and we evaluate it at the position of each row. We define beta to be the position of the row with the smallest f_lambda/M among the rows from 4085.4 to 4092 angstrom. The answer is 4091.55 angstrom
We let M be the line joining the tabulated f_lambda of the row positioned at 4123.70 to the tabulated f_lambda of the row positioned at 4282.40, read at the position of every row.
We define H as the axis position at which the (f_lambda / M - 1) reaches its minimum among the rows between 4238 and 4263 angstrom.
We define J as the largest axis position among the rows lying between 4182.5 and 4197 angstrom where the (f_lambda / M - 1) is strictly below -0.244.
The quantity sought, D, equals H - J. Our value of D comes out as 41.8 angstrom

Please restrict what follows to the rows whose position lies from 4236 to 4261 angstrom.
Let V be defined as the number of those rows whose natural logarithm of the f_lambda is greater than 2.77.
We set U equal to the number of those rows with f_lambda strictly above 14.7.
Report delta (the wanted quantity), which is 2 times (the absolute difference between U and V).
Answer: 22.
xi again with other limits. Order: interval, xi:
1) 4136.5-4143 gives 30.4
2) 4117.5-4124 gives 32.0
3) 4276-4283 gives 33.2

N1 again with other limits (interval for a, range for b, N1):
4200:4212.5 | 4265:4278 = 1.4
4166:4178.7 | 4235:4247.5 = 3.0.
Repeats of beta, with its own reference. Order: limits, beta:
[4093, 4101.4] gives 4098.15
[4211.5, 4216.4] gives 4215.87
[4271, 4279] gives 4275.50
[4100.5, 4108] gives 4107.59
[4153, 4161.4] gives 4156.11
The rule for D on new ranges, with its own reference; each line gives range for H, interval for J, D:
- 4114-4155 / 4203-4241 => -101.9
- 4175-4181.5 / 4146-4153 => 27.8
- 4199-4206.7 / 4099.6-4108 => 94.7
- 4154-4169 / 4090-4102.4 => 58.0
